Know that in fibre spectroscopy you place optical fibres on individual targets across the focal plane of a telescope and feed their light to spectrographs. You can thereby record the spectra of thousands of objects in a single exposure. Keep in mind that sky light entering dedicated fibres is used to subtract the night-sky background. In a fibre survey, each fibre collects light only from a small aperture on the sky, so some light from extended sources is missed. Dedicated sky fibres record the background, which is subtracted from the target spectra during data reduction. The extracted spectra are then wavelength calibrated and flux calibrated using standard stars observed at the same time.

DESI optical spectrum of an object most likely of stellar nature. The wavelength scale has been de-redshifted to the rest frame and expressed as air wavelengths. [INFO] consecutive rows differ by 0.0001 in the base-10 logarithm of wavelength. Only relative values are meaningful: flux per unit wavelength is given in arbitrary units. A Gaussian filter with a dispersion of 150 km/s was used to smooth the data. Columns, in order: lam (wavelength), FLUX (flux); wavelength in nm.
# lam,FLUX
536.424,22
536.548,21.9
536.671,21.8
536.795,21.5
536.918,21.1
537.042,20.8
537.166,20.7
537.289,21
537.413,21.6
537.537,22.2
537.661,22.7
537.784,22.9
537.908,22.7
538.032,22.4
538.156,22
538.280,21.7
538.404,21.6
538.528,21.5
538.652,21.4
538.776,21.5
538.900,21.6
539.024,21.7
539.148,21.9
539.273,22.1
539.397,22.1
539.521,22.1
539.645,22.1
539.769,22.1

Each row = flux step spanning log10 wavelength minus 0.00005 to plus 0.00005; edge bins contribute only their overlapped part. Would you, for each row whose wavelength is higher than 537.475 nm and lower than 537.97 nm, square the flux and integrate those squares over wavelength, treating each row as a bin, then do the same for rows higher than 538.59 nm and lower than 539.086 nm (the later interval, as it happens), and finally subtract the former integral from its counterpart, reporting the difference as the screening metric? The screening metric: -23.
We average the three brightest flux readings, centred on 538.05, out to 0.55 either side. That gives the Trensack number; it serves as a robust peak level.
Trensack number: 22.8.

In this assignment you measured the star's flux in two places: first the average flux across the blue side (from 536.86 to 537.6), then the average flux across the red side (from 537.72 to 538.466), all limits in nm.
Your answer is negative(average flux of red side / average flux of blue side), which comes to -1.05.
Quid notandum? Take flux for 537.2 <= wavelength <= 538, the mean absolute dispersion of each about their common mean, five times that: 2.9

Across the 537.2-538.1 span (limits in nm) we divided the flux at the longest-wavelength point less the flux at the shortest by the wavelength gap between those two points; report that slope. 1.9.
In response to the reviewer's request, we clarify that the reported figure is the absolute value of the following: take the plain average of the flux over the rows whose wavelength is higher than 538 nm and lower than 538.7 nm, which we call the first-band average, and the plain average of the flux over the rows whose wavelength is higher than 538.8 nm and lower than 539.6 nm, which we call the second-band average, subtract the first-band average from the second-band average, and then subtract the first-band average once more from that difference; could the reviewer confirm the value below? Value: 21.6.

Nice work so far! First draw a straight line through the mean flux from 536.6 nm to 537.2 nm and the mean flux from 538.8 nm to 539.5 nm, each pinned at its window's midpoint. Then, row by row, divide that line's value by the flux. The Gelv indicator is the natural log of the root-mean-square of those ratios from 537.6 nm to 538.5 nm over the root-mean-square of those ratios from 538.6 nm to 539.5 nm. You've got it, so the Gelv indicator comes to -0.04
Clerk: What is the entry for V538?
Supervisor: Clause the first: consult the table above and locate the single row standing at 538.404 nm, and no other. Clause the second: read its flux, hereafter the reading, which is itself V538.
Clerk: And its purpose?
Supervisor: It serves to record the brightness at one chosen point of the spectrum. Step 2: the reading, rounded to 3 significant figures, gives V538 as 21.6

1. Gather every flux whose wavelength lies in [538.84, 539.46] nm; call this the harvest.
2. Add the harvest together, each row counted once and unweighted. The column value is 109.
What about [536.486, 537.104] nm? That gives 107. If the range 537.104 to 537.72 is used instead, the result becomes 108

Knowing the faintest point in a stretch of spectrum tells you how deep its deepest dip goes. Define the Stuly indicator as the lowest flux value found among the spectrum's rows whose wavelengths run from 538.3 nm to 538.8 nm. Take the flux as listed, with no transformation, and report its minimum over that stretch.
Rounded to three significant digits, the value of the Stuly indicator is 21.4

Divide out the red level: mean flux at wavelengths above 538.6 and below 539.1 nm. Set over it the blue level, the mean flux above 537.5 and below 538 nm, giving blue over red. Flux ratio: 1.050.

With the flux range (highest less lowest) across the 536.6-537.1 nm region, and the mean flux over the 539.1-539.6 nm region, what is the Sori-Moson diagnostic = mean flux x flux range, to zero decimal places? 22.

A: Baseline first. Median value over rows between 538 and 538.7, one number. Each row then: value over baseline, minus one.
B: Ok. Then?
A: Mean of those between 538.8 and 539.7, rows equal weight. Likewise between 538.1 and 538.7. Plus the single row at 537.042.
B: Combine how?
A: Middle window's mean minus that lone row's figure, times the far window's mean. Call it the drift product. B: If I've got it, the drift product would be 0.0005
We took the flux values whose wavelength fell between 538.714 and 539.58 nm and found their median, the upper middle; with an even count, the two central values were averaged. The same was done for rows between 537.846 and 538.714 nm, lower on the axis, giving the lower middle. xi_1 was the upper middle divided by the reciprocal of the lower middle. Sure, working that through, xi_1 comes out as 475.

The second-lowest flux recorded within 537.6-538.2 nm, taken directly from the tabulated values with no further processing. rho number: 22.4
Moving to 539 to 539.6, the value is 21.9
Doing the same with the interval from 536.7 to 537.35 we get 20.8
